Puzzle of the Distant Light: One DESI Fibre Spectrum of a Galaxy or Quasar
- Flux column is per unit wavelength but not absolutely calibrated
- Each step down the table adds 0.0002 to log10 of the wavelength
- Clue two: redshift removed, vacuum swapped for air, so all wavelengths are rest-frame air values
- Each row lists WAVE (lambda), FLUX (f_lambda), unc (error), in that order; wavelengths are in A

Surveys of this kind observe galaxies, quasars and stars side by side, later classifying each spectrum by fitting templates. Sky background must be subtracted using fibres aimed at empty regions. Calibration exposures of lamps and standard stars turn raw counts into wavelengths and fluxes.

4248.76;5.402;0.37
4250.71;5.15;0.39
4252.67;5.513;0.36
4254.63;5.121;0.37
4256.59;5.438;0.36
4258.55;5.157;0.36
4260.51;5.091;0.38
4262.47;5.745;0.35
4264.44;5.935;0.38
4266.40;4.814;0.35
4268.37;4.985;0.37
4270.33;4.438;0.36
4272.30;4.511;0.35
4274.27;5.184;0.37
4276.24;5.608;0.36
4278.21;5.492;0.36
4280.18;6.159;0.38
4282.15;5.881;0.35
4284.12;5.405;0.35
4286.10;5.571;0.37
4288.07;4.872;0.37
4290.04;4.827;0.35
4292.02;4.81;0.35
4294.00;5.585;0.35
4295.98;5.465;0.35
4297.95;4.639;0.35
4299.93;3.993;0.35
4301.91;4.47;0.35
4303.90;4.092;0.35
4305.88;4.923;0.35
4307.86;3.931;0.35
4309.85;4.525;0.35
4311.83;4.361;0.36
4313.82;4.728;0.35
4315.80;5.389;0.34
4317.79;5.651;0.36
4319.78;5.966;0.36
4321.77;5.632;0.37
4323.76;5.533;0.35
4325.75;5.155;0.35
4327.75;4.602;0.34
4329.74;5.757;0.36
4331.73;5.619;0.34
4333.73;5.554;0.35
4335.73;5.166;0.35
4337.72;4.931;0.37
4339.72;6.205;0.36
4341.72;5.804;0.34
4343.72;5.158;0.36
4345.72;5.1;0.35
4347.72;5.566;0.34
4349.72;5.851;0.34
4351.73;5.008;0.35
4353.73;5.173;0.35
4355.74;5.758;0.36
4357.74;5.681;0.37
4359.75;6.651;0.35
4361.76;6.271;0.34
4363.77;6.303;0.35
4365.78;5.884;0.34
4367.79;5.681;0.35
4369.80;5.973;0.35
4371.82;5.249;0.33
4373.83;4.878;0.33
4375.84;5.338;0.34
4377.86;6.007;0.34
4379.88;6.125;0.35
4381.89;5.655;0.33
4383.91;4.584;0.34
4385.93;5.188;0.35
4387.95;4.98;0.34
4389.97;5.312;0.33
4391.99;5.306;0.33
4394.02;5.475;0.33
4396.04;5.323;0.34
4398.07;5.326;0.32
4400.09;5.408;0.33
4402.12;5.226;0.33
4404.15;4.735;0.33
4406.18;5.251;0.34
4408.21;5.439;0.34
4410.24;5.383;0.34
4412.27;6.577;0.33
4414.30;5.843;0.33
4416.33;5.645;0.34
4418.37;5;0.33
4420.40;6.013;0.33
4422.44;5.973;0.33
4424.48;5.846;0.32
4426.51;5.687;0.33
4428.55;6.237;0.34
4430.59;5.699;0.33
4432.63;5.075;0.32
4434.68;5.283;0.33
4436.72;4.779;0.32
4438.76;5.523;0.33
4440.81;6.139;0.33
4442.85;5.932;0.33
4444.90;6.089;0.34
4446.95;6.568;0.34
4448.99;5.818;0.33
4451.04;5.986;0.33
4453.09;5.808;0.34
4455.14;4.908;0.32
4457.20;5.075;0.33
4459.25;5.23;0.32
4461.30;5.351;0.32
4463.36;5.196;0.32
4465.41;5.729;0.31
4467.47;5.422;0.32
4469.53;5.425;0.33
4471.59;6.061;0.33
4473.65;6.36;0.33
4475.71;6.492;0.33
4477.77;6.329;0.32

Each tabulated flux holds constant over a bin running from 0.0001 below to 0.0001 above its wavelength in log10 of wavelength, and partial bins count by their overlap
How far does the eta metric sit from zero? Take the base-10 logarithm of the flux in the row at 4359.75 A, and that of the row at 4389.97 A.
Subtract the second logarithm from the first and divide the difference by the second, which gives 0.13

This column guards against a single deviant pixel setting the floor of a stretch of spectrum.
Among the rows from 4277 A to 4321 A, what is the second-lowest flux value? 3.993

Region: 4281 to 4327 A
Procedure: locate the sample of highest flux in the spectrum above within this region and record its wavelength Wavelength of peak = 4319.78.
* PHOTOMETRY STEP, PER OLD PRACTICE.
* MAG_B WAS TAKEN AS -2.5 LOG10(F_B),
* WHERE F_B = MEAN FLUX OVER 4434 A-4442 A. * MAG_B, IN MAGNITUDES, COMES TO -1.84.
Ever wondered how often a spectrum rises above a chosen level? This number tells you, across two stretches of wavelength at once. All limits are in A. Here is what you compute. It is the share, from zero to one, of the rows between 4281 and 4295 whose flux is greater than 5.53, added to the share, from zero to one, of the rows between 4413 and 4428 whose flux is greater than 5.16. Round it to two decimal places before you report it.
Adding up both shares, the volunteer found 1.29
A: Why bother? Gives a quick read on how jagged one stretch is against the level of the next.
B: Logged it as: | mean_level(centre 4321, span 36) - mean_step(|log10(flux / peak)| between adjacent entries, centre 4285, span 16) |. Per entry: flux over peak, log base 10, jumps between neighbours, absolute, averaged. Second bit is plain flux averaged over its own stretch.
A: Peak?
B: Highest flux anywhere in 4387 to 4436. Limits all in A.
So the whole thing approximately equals 5.1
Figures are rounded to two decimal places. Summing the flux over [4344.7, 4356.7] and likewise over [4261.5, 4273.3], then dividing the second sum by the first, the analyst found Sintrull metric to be 0.94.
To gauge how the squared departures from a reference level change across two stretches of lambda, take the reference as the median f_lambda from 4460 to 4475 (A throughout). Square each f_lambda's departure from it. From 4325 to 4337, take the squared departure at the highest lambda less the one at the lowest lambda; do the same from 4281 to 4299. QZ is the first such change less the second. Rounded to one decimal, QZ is -0.4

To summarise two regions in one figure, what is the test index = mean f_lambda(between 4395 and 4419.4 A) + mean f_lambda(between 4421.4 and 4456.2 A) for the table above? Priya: 11.2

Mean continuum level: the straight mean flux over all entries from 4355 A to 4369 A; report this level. 6.0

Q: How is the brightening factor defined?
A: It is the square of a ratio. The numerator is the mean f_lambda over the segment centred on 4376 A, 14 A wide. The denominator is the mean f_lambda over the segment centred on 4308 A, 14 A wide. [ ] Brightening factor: 1.6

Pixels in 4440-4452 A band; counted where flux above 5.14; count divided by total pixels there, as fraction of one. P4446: 1.00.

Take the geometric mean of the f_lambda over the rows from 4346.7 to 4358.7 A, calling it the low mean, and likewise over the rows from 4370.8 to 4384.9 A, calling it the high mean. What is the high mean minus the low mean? -0.1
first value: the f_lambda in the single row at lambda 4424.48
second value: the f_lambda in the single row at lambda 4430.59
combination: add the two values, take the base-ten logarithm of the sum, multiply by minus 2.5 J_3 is -2.66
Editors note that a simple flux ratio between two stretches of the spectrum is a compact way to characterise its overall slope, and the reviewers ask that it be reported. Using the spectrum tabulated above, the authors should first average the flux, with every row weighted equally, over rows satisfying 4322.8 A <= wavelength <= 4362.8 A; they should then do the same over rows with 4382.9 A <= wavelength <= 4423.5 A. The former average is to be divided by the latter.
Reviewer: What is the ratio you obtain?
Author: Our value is 1.02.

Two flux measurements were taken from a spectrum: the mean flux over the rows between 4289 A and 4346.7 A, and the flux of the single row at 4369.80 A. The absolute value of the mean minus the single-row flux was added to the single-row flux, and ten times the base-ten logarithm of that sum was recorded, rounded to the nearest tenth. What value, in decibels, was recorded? 8.4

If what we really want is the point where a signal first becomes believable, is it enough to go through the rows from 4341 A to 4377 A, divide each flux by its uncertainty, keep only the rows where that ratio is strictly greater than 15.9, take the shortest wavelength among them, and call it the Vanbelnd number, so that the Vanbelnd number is 4341.72 A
